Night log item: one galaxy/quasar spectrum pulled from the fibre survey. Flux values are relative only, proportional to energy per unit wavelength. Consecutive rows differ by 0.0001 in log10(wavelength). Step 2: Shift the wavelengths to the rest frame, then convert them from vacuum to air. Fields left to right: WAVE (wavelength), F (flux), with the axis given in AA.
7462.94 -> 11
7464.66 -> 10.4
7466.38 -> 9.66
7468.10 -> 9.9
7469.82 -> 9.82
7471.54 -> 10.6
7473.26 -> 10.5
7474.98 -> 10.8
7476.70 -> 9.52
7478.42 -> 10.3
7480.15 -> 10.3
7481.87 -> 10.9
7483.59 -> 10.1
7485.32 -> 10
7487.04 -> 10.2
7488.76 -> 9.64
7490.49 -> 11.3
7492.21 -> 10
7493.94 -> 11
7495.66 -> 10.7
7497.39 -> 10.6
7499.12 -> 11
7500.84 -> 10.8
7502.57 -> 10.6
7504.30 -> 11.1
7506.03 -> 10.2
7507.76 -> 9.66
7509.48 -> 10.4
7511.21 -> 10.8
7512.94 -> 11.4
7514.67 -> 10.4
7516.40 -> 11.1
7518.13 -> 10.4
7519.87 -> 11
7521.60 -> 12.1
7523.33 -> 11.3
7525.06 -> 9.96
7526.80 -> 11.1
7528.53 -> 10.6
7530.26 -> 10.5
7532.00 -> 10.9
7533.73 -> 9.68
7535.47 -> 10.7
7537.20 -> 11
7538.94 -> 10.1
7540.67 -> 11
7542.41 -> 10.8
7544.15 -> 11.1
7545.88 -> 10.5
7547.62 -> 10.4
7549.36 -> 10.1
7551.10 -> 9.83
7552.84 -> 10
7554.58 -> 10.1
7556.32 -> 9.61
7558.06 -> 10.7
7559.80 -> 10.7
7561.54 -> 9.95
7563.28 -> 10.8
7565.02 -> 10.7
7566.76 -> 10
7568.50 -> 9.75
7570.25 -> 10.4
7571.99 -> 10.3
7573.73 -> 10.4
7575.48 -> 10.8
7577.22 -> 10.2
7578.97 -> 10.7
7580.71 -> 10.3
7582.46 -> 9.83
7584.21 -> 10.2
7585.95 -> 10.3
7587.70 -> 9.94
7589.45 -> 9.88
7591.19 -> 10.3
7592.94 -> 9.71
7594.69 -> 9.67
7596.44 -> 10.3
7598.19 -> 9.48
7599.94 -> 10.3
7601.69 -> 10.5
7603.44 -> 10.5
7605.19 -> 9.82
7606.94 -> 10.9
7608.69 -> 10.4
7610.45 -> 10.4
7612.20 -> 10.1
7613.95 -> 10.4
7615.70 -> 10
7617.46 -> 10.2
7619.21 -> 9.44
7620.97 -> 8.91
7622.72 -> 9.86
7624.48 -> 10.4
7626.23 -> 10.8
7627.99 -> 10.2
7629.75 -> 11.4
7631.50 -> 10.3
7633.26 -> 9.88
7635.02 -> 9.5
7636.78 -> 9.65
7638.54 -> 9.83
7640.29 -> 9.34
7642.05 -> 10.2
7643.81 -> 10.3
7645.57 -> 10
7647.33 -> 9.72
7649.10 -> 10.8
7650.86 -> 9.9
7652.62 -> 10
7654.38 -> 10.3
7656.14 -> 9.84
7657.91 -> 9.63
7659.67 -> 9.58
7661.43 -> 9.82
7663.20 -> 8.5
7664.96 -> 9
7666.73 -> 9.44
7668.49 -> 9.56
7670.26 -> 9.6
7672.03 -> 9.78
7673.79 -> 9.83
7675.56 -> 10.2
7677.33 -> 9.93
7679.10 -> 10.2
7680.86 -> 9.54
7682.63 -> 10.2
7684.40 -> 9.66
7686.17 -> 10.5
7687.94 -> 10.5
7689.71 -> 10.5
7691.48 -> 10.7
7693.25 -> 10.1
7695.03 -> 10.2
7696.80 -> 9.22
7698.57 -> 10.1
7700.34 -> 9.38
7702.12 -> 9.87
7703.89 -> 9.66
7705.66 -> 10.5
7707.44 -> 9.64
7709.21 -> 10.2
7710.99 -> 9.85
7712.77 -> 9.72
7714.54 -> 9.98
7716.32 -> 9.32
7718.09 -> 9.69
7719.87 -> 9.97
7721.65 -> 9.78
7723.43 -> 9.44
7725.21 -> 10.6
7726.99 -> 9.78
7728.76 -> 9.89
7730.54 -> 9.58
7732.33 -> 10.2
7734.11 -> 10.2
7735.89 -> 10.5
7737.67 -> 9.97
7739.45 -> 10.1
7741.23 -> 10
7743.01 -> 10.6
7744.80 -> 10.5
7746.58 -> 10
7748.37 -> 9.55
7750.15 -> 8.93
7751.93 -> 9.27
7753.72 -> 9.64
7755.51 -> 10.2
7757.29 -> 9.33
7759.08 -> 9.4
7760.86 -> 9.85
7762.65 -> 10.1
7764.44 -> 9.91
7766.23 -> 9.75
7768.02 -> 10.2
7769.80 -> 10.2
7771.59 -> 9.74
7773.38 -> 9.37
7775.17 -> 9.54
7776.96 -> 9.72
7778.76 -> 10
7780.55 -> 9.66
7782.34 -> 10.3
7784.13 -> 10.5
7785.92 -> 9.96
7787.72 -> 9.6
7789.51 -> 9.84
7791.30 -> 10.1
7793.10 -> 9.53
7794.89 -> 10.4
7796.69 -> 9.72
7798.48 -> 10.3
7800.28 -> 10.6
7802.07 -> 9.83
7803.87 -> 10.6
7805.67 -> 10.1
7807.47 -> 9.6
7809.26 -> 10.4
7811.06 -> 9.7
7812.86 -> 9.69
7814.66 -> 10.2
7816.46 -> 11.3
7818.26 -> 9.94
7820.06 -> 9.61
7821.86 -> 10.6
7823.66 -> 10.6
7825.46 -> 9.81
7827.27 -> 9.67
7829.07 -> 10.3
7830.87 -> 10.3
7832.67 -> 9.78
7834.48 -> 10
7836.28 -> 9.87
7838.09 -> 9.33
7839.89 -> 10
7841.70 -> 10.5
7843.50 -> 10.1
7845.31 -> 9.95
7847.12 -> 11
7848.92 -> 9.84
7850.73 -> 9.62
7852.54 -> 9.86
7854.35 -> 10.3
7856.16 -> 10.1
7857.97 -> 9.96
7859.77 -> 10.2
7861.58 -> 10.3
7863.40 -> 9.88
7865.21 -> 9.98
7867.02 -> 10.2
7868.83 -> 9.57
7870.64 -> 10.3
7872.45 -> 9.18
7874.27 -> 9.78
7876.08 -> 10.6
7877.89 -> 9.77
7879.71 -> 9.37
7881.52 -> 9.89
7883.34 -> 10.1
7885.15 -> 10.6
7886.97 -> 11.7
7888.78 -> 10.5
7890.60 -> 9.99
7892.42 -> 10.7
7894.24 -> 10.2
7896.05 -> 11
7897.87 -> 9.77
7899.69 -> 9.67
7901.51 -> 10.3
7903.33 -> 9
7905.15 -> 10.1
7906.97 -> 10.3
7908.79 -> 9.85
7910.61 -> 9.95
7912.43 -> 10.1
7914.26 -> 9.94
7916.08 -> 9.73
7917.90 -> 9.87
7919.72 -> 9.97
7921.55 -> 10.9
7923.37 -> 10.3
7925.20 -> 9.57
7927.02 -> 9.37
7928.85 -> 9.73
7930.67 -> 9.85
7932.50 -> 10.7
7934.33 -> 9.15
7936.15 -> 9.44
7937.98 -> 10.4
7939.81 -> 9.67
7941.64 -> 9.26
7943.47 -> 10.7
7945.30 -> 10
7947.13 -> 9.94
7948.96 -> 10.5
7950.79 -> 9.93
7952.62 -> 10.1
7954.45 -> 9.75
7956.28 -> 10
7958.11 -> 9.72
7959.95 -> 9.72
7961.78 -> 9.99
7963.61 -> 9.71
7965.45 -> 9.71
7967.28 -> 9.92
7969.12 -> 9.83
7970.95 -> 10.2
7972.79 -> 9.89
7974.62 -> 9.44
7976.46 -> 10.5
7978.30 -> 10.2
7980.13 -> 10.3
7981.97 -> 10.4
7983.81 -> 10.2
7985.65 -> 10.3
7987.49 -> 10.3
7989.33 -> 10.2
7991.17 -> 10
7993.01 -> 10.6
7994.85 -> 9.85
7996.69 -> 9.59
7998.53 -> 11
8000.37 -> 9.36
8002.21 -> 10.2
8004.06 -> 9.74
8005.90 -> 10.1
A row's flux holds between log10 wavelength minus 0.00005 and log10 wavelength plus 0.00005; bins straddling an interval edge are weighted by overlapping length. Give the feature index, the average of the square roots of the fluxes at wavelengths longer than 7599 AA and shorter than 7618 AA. 3.21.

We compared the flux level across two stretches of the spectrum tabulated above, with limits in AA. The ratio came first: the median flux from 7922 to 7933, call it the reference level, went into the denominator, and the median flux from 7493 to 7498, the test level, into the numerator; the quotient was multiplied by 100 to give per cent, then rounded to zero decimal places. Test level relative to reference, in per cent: 109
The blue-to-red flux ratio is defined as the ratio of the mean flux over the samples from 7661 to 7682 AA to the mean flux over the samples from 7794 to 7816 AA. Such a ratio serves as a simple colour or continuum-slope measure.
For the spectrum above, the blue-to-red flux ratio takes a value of 0.95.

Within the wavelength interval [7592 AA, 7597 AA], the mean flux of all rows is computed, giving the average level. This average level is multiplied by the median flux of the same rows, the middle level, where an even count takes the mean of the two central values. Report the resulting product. 96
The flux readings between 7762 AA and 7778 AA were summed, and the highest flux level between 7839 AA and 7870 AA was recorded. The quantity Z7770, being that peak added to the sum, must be 100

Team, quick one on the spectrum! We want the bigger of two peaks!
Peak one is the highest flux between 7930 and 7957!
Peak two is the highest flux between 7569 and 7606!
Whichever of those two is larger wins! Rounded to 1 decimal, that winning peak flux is 10.8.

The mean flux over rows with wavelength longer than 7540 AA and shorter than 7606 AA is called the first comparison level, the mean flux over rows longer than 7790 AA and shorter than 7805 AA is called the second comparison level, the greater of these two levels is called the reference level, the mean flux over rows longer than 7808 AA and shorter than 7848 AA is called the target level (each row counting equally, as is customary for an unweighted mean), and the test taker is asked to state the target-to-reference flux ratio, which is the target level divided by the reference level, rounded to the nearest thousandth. 0.986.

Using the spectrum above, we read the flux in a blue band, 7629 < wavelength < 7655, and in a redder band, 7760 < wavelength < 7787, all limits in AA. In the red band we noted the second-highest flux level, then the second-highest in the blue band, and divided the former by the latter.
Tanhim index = 0.95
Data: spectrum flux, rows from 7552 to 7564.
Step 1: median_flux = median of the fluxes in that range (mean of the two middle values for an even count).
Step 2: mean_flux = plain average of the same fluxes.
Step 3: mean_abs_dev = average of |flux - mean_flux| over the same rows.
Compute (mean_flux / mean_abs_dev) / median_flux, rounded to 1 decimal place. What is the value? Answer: 2.5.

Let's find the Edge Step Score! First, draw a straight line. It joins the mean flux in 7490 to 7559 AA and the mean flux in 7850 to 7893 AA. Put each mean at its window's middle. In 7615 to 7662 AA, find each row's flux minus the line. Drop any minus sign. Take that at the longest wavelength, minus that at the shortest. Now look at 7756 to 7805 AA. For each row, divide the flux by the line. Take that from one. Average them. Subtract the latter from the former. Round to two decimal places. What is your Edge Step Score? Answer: 0.08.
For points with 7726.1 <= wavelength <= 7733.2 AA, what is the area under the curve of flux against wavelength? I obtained 70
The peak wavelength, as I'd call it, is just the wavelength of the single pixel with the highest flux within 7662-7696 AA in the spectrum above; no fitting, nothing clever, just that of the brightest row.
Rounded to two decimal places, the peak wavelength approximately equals 7691.48 AA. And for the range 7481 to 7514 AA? 7512.94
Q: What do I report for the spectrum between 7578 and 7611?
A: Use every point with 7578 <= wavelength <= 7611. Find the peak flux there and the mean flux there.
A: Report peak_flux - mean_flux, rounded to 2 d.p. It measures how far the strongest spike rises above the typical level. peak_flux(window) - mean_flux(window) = 0.72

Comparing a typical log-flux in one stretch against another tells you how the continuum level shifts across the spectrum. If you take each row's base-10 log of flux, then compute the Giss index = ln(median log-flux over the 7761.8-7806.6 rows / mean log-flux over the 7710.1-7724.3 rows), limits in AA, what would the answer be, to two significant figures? 0.011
